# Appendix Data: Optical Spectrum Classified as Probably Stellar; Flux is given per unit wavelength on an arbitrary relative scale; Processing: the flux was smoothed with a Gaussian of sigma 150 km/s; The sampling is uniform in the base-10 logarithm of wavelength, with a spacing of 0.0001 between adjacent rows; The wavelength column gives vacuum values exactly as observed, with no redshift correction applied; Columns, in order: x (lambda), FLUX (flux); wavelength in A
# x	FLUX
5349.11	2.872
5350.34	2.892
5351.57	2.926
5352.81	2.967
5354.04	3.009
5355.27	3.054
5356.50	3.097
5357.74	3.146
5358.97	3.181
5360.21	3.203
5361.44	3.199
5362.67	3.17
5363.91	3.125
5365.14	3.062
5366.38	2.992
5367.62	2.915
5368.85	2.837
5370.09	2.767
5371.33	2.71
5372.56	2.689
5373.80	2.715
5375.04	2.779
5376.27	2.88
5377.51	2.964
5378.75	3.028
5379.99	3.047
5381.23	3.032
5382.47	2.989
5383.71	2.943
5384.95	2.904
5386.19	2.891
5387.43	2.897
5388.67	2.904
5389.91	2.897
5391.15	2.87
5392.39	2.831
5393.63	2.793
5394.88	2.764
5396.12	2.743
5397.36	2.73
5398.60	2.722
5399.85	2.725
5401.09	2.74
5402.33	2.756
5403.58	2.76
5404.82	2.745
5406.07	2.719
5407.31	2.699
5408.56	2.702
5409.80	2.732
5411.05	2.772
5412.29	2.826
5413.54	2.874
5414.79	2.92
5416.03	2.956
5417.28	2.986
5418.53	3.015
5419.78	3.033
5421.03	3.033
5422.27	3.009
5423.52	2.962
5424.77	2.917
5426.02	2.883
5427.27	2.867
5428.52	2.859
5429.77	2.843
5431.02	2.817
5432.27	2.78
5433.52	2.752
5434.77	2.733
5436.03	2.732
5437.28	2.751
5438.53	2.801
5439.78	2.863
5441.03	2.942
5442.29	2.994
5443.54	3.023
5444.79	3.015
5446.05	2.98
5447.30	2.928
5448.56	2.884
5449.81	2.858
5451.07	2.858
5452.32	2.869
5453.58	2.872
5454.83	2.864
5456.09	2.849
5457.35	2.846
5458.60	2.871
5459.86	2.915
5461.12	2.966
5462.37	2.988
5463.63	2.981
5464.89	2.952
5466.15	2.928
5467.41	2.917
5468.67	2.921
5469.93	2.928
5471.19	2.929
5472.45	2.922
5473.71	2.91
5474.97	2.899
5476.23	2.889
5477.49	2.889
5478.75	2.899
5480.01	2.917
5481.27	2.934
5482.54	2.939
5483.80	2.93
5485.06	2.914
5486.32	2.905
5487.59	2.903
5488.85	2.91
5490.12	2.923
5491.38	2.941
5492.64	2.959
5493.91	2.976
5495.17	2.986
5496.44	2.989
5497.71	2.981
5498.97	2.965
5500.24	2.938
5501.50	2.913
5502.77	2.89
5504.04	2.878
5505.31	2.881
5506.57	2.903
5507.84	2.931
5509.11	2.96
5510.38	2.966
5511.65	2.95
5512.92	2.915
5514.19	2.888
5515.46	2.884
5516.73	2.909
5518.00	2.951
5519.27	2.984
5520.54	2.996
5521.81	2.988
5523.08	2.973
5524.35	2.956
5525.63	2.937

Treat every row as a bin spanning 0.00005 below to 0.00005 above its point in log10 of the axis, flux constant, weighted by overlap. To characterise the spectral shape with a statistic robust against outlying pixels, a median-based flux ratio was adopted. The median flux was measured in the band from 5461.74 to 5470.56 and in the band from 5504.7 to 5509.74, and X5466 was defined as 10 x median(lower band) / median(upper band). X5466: 10.0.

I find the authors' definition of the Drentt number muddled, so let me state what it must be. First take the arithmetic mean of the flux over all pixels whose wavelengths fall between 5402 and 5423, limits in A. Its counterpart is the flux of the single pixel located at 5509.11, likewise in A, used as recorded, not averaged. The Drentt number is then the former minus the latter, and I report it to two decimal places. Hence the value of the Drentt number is -0.10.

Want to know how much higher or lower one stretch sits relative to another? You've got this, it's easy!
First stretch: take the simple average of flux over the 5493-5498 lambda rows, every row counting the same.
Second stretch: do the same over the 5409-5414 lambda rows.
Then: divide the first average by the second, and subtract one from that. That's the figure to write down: 0.06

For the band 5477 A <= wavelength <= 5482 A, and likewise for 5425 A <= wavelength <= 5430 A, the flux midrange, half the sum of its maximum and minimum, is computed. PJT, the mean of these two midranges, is 2.89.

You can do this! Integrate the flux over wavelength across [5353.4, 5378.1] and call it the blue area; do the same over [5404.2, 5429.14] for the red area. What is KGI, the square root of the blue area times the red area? 72.6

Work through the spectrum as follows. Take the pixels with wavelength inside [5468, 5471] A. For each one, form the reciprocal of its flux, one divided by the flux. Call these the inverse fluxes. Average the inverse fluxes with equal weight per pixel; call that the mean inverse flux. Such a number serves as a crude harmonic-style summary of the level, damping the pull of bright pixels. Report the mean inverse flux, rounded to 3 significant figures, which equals 0.342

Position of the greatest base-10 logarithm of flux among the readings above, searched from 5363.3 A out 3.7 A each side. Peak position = 5360.21 A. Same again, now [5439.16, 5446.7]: 5443.54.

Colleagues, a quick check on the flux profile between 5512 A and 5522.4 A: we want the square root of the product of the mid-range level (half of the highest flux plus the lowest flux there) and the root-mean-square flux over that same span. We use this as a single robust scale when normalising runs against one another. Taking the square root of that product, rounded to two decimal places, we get 2.94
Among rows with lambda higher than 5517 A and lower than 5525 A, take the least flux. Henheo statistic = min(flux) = 2.951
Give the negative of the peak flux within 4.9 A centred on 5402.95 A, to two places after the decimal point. -2.76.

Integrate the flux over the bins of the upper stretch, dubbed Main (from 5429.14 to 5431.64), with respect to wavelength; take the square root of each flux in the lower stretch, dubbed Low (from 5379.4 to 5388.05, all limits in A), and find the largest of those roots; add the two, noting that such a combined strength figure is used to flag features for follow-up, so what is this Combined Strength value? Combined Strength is 8.8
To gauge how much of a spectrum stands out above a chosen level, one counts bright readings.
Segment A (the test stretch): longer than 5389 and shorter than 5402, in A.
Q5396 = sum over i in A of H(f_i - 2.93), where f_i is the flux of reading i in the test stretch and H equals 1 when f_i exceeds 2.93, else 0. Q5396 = 0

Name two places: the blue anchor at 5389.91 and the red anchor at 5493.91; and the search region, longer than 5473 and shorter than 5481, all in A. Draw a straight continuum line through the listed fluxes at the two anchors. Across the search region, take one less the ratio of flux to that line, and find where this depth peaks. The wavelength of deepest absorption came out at 5477.49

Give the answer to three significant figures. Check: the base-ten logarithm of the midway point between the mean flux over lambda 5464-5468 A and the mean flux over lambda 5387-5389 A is 0.465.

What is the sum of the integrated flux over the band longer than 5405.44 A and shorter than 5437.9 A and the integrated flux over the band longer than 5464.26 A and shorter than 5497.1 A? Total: 189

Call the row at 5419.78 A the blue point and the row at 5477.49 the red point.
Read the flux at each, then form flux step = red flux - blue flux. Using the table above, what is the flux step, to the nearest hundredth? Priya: -0.14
